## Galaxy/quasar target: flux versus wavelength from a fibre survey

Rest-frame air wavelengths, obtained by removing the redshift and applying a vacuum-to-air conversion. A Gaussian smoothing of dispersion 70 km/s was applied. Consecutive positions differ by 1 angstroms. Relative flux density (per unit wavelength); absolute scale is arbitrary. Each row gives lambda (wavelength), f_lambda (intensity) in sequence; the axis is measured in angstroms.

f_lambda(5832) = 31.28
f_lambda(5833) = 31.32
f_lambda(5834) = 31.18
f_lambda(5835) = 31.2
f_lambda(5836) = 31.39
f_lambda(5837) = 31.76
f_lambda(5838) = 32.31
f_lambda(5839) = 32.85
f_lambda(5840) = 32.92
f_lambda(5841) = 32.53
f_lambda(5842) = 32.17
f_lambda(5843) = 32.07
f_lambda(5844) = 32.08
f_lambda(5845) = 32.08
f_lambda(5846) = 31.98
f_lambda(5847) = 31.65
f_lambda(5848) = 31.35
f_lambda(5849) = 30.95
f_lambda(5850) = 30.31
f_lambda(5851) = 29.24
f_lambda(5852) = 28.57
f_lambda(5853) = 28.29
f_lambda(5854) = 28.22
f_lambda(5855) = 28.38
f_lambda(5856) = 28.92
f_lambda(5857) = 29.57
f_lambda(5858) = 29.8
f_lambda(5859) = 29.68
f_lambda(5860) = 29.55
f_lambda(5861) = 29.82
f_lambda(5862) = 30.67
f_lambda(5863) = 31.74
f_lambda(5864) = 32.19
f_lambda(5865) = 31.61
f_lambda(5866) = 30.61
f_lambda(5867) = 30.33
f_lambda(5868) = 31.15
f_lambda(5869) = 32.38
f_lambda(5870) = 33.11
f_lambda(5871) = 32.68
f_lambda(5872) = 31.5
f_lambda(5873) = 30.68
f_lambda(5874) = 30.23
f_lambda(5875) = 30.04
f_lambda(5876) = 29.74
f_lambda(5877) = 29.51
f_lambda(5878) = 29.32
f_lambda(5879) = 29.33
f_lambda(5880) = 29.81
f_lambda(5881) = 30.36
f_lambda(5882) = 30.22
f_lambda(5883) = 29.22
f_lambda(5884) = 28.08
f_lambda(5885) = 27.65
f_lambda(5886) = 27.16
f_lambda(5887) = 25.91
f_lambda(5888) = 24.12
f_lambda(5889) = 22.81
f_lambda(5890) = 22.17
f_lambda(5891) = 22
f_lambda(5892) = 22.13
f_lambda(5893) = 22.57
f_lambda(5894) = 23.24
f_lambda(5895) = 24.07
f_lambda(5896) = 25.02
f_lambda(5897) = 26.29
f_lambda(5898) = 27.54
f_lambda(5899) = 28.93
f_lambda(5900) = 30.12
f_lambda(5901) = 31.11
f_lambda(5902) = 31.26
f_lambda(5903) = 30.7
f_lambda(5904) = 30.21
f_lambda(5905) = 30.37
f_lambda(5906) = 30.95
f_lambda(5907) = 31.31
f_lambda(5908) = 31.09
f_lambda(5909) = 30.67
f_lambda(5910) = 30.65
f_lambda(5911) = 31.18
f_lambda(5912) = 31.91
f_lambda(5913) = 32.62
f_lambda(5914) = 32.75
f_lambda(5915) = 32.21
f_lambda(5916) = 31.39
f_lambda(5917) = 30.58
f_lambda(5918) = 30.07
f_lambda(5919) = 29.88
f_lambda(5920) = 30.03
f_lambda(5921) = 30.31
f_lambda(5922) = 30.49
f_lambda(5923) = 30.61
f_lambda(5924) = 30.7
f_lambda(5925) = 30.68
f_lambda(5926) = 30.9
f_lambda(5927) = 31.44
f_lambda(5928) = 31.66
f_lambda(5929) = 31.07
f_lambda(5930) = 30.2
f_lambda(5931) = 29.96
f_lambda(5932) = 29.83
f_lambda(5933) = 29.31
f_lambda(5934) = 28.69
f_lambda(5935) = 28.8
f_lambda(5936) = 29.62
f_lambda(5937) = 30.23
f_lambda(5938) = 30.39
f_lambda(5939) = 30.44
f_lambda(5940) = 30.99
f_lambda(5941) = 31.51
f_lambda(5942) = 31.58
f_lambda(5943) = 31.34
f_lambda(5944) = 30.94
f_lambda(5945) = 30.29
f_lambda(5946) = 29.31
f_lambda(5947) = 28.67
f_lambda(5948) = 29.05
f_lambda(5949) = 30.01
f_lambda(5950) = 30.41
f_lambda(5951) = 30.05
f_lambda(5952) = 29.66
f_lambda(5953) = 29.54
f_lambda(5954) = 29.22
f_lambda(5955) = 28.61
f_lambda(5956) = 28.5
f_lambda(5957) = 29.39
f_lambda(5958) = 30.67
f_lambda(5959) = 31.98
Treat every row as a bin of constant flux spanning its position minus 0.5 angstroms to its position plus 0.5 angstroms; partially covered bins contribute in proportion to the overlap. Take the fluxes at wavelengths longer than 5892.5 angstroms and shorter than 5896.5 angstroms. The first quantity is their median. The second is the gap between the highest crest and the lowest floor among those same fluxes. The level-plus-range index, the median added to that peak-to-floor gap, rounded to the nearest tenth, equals 26.1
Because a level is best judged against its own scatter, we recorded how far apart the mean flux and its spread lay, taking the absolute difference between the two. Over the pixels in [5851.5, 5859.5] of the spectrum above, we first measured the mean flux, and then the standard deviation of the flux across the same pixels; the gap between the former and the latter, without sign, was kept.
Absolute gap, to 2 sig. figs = 28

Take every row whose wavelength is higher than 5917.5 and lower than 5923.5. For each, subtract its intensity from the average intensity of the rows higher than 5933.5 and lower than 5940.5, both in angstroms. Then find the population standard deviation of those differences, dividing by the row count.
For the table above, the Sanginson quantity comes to 0.26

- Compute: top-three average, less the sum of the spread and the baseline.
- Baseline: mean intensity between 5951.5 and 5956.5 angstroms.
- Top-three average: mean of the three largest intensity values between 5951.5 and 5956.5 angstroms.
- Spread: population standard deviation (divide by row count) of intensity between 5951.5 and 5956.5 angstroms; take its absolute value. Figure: -0.11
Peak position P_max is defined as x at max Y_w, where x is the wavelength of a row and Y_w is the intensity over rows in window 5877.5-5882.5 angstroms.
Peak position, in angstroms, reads 5881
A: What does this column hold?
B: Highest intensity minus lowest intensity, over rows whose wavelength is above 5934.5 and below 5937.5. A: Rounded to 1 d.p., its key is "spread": 1.4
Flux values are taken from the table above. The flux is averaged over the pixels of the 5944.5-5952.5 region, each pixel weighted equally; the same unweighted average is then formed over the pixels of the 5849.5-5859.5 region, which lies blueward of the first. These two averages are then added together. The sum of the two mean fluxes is 58.8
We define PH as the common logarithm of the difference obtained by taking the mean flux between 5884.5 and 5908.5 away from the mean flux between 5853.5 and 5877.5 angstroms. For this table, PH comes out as 0.5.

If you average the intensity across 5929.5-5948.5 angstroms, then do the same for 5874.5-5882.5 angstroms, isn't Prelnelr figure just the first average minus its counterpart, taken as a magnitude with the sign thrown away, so 0.3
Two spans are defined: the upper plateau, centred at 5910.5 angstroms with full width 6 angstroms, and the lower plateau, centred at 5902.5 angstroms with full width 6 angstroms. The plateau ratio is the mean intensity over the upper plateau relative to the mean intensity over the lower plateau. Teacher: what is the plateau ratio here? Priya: 1.02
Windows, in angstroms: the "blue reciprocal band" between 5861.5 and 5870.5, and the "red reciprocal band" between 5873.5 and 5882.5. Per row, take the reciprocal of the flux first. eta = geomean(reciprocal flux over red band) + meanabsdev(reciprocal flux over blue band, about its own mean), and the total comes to 0.0343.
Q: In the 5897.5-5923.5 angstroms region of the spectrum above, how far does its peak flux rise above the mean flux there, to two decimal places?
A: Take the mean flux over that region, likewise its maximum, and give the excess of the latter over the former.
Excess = 2.02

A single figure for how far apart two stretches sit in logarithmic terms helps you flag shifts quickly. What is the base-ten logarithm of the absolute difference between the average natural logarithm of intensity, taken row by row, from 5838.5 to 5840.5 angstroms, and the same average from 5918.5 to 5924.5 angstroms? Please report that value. -1.1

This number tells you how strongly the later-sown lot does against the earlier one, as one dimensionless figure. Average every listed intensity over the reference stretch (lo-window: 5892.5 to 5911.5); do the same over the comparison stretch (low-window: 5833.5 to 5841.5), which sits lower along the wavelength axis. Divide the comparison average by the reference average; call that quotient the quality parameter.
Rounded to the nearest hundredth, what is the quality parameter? 1.11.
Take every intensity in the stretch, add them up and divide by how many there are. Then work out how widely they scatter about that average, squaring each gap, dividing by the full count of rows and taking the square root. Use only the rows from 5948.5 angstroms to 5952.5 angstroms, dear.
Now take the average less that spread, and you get 29.8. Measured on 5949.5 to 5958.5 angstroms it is 28.9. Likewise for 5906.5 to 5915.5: 30.8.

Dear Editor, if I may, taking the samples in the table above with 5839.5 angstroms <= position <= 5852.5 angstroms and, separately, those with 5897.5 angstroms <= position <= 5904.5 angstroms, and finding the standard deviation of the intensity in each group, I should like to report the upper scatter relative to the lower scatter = 1.0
